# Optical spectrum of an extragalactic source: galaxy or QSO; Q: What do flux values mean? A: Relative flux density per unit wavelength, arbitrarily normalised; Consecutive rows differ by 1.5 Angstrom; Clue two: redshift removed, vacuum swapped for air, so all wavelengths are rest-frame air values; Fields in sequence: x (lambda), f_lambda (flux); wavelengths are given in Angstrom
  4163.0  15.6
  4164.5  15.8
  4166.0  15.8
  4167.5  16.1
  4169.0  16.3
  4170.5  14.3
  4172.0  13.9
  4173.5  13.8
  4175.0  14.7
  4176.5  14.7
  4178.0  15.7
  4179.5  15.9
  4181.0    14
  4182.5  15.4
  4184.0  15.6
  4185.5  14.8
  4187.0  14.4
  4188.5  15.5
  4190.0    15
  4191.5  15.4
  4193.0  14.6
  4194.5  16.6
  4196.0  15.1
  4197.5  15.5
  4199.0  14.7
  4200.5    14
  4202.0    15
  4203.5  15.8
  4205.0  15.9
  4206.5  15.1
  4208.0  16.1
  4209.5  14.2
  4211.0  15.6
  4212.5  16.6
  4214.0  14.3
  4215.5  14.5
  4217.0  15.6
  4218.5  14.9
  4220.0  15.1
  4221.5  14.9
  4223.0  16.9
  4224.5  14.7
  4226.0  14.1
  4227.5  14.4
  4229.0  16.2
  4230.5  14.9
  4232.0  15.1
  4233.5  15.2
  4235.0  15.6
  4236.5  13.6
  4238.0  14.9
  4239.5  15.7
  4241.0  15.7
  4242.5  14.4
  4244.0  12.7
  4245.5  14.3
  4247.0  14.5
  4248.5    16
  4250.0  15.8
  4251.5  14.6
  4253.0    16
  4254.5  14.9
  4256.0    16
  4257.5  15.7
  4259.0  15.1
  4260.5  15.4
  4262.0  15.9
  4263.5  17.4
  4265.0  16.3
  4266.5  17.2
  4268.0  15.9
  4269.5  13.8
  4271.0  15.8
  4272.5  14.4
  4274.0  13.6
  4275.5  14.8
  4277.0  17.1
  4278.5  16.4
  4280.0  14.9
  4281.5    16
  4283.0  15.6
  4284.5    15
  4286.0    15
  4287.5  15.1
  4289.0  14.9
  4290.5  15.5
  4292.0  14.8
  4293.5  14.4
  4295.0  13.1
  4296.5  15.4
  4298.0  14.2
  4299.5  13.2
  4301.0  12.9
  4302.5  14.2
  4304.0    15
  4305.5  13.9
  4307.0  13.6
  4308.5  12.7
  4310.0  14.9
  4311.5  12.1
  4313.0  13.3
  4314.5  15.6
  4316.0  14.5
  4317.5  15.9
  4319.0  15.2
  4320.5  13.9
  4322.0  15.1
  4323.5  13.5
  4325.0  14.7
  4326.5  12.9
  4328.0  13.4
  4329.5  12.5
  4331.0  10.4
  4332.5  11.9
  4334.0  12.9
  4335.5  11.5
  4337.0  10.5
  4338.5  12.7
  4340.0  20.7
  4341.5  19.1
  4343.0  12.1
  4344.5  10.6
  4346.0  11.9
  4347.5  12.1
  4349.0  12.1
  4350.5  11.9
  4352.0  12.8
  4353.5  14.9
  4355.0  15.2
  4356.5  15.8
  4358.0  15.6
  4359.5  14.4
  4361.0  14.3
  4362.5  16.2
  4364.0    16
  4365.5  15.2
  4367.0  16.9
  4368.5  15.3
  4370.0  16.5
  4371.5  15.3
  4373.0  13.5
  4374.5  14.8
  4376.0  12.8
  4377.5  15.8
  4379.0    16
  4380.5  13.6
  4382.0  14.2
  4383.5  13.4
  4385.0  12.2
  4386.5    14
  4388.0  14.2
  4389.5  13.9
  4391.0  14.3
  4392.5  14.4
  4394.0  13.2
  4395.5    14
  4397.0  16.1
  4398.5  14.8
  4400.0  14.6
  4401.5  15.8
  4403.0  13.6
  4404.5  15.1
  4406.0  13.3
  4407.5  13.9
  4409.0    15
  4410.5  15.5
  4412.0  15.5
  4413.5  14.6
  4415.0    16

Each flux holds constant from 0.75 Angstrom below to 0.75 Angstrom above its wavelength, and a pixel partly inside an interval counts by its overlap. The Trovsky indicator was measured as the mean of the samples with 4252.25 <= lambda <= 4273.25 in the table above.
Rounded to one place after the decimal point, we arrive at 15.7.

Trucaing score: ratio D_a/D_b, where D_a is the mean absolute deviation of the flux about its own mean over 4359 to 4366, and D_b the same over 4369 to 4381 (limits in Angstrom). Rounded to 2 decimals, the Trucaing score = 0.63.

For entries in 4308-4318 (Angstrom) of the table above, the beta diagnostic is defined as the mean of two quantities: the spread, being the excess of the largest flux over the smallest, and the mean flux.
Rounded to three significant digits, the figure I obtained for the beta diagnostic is 8.97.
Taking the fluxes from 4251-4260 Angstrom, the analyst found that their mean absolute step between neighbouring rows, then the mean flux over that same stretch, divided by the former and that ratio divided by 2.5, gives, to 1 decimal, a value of 6.8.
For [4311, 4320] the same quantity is 4.3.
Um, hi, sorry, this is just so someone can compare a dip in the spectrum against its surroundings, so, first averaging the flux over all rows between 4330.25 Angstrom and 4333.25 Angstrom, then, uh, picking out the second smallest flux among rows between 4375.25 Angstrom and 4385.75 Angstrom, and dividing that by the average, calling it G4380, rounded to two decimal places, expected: 1.15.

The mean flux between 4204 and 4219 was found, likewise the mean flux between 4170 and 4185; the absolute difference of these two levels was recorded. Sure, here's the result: 0.5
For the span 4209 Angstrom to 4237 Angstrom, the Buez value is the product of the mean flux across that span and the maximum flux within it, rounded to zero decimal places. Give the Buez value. 255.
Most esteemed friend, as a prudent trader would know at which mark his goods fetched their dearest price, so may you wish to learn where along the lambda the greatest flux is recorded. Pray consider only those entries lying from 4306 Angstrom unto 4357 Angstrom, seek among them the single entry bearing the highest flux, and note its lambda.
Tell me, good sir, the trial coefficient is 4340.0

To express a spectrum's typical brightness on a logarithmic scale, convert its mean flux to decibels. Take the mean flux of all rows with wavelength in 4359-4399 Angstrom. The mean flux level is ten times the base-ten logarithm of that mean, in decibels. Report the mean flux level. 11.66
